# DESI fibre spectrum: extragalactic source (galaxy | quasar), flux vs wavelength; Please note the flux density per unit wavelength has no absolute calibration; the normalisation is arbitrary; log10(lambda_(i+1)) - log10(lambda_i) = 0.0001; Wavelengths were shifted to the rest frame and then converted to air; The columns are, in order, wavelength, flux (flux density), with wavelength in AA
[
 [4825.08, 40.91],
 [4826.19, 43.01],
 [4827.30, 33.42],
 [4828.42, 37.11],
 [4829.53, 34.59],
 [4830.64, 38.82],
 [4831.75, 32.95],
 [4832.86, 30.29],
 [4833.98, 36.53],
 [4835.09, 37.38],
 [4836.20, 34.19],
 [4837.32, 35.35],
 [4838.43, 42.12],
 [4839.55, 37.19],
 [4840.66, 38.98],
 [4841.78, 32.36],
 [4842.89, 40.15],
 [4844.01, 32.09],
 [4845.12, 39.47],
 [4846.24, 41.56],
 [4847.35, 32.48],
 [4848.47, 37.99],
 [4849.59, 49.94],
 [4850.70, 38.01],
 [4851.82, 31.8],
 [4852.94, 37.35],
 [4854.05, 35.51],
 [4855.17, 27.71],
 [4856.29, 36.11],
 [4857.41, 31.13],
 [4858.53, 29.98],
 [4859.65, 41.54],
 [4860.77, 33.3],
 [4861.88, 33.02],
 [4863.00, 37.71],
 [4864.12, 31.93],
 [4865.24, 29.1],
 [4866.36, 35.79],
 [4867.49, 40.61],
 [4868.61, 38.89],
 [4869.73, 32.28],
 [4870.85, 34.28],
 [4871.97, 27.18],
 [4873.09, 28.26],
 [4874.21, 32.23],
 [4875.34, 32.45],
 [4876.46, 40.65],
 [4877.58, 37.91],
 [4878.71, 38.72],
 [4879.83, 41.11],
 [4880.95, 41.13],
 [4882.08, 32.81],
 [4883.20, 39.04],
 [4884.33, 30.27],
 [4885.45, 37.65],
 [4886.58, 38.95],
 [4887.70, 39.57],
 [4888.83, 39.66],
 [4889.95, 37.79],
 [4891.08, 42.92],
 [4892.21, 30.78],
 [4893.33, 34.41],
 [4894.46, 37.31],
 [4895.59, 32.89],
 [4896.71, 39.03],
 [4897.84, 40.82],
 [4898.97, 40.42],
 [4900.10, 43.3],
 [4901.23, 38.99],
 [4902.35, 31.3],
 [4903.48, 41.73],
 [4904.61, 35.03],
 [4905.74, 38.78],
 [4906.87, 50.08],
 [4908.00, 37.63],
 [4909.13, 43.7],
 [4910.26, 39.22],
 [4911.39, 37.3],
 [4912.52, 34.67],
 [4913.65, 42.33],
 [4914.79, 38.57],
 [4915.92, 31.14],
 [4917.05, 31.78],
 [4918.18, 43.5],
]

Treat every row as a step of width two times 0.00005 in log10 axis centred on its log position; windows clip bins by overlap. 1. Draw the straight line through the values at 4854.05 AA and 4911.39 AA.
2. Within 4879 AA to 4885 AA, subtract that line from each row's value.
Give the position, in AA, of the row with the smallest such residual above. 4884.33 AA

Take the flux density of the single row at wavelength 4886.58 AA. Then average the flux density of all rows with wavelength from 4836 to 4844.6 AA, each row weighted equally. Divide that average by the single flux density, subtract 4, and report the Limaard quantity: -3.06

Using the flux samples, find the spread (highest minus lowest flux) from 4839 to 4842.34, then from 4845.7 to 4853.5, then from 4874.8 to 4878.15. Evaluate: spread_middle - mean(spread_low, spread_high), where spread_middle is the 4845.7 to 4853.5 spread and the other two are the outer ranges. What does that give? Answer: 10.7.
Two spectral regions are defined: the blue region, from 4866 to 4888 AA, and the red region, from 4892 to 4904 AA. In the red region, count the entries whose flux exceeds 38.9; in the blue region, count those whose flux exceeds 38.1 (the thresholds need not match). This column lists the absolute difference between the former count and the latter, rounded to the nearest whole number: 3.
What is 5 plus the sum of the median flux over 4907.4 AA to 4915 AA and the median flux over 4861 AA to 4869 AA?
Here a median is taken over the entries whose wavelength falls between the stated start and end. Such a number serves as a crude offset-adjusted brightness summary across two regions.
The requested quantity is 79.4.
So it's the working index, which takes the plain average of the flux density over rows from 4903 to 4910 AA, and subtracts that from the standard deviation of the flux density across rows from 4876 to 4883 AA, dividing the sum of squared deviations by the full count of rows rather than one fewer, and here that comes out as -38.2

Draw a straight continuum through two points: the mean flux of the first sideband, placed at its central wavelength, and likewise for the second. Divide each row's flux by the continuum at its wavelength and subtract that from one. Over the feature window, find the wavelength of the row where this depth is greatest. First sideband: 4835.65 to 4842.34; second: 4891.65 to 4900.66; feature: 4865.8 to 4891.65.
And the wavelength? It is 4871.97 AA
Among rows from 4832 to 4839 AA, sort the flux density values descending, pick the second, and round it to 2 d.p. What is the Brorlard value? 37.38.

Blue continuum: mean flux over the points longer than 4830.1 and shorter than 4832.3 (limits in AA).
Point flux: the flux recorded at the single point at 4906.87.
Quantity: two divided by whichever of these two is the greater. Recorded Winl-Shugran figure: 0.0399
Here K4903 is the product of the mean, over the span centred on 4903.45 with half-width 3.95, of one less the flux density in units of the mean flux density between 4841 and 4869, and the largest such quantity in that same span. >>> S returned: -0.014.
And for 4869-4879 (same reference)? 0.014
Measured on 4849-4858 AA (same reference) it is -0.001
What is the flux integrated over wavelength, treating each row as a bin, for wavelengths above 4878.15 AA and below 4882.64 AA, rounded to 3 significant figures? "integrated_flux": 173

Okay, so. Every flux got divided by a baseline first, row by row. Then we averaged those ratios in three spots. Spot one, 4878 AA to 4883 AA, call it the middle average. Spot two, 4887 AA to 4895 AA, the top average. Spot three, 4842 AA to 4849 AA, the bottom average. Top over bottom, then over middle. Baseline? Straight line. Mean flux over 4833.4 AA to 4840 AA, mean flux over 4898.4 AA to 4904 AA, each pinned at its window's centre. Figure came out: 0.97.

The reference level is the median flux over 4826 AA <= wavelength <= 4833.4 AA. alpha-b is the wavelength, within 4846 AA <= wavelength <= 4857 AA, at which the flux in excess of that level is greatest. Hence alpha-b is 4849.59 AA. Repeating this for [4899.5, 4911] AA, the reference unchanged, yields 4906.87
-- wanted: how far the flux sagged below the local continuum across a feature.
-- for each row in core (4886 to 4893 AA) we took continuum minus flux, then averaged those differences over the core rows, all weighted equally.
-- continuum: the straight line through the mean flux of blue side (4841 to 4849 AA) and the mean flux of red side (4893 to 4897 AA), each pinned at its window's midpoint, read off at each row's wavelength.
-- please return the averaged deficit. -2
